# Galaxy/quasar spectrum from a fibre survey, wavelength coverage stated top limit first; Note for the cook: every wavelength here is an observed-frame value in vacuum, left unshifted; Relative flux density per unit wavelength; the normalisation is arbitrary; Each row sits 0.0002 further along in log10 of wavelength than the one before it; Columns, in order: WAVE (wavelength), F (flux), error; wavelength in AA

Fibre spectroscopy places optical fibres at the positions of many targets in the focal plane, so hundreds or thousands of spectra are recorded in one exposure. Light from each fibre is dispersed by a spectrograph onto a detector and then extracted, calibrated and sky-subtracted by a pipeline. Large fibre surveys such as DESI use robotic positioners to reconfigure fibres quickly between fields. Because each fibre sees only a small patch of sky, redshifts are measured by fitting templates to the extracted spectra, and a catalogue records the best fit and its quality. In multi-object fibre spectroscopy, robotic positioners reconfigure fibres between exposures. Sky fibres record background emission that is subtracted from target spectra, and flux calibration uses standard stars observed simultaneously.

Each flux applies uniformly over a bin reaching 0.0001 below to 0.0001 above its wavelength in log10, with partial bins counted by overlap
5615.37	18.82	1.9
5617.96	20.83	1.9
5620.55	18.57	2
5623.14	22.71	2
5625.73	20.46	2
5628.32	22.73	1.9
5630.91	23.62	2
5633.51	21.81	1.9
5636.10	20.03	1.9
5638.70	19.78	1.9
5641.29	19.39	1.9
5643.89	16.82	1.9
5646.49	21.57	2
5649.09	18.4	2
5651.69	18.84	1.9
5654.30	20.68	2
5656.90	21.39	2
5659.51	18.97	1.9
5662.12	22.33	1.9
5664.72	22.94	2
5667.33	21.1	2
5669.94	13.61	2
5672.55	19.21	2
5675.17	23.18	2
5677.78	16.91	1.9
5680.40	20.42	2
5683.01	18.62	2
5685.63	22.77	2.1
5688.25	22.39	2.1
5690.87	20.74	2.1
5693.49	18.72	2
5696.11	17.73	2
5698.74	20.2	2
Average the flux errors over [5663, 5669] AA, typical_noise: 2.00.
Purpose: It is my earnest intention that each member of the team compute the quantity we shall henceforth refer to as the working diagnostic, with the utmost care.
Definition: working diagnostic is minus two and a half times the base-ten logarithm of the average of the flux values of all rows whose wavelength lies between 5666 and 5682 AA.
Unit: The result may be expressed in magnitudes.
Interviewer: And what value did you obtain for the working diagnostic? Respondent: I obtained -3.20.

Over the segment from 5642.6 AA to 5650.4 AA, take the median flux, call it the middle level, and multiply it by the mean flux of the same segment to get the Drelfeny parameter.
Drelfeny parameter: 348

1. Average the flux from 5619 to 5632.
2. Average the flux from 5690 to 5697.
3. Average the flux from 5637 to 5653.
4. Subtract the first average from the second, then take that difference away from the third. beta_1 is 21.7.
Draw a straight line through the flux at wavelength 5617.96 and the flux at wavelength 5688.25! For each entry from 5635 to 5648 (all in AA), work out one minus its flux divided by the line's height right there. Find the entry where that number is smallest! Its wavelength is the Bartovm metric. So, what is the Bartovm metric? 5646.49 AA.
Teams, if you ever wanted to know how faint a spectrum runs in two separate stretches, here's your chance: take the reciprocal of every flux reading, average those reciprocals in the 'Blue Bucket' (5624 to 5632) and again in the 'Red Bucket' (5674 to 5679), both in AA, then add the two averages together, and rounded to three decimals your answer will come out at 0.096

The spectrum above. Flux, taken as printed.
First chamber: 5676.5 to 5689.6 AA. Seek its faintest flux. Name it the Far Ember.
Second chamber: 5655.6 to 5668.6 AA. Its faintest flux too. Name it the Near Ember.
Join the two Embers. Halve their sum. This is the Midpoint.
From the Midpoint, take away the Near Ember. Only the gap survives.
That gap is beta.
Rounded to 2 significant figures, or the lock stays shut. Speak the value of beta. -1.0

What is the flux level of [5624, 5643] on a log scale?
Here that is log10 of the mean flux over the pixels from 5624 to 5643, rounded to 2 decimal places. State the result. 1.32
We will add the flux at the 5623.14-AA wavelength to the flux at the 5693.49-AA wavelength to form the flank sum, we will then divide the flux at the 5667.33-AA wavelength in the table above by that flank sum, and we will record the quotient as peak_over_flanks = 0.51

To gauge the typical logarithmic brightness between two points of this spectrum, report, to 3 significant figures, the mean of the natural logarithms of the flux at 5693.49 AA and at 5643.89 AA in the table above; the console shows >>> 2.88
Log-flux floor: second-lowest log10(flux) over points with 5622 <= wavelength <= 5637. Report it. 1.311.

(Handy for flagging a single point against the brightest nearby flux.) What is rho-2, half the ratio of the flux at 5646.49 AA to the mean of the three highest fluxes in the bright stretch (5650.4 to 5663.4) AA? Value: 0.50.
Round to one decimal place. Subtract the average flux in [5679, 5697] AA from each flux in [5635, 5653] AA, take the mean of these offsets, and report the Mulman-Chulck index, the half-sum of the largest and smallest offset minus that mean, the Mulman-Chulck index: -0.1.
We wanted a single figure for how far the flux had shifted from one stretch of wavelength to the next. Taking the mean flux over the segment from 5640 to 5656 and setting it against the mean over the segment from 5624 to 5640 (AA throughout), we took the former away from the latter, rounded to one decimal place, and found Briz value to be 2.1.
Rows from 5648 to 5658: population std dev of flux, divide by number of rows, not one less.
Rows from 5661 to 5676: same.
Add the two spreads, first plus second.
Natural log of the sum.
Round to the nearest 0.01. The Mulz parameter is 1.52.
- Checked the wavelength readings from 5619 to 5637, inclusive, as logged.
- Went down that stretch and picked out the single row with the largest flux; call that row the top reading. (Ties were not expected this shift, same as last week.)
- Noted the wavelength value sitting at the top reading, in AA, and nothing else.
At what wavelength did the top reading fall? 5630.91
